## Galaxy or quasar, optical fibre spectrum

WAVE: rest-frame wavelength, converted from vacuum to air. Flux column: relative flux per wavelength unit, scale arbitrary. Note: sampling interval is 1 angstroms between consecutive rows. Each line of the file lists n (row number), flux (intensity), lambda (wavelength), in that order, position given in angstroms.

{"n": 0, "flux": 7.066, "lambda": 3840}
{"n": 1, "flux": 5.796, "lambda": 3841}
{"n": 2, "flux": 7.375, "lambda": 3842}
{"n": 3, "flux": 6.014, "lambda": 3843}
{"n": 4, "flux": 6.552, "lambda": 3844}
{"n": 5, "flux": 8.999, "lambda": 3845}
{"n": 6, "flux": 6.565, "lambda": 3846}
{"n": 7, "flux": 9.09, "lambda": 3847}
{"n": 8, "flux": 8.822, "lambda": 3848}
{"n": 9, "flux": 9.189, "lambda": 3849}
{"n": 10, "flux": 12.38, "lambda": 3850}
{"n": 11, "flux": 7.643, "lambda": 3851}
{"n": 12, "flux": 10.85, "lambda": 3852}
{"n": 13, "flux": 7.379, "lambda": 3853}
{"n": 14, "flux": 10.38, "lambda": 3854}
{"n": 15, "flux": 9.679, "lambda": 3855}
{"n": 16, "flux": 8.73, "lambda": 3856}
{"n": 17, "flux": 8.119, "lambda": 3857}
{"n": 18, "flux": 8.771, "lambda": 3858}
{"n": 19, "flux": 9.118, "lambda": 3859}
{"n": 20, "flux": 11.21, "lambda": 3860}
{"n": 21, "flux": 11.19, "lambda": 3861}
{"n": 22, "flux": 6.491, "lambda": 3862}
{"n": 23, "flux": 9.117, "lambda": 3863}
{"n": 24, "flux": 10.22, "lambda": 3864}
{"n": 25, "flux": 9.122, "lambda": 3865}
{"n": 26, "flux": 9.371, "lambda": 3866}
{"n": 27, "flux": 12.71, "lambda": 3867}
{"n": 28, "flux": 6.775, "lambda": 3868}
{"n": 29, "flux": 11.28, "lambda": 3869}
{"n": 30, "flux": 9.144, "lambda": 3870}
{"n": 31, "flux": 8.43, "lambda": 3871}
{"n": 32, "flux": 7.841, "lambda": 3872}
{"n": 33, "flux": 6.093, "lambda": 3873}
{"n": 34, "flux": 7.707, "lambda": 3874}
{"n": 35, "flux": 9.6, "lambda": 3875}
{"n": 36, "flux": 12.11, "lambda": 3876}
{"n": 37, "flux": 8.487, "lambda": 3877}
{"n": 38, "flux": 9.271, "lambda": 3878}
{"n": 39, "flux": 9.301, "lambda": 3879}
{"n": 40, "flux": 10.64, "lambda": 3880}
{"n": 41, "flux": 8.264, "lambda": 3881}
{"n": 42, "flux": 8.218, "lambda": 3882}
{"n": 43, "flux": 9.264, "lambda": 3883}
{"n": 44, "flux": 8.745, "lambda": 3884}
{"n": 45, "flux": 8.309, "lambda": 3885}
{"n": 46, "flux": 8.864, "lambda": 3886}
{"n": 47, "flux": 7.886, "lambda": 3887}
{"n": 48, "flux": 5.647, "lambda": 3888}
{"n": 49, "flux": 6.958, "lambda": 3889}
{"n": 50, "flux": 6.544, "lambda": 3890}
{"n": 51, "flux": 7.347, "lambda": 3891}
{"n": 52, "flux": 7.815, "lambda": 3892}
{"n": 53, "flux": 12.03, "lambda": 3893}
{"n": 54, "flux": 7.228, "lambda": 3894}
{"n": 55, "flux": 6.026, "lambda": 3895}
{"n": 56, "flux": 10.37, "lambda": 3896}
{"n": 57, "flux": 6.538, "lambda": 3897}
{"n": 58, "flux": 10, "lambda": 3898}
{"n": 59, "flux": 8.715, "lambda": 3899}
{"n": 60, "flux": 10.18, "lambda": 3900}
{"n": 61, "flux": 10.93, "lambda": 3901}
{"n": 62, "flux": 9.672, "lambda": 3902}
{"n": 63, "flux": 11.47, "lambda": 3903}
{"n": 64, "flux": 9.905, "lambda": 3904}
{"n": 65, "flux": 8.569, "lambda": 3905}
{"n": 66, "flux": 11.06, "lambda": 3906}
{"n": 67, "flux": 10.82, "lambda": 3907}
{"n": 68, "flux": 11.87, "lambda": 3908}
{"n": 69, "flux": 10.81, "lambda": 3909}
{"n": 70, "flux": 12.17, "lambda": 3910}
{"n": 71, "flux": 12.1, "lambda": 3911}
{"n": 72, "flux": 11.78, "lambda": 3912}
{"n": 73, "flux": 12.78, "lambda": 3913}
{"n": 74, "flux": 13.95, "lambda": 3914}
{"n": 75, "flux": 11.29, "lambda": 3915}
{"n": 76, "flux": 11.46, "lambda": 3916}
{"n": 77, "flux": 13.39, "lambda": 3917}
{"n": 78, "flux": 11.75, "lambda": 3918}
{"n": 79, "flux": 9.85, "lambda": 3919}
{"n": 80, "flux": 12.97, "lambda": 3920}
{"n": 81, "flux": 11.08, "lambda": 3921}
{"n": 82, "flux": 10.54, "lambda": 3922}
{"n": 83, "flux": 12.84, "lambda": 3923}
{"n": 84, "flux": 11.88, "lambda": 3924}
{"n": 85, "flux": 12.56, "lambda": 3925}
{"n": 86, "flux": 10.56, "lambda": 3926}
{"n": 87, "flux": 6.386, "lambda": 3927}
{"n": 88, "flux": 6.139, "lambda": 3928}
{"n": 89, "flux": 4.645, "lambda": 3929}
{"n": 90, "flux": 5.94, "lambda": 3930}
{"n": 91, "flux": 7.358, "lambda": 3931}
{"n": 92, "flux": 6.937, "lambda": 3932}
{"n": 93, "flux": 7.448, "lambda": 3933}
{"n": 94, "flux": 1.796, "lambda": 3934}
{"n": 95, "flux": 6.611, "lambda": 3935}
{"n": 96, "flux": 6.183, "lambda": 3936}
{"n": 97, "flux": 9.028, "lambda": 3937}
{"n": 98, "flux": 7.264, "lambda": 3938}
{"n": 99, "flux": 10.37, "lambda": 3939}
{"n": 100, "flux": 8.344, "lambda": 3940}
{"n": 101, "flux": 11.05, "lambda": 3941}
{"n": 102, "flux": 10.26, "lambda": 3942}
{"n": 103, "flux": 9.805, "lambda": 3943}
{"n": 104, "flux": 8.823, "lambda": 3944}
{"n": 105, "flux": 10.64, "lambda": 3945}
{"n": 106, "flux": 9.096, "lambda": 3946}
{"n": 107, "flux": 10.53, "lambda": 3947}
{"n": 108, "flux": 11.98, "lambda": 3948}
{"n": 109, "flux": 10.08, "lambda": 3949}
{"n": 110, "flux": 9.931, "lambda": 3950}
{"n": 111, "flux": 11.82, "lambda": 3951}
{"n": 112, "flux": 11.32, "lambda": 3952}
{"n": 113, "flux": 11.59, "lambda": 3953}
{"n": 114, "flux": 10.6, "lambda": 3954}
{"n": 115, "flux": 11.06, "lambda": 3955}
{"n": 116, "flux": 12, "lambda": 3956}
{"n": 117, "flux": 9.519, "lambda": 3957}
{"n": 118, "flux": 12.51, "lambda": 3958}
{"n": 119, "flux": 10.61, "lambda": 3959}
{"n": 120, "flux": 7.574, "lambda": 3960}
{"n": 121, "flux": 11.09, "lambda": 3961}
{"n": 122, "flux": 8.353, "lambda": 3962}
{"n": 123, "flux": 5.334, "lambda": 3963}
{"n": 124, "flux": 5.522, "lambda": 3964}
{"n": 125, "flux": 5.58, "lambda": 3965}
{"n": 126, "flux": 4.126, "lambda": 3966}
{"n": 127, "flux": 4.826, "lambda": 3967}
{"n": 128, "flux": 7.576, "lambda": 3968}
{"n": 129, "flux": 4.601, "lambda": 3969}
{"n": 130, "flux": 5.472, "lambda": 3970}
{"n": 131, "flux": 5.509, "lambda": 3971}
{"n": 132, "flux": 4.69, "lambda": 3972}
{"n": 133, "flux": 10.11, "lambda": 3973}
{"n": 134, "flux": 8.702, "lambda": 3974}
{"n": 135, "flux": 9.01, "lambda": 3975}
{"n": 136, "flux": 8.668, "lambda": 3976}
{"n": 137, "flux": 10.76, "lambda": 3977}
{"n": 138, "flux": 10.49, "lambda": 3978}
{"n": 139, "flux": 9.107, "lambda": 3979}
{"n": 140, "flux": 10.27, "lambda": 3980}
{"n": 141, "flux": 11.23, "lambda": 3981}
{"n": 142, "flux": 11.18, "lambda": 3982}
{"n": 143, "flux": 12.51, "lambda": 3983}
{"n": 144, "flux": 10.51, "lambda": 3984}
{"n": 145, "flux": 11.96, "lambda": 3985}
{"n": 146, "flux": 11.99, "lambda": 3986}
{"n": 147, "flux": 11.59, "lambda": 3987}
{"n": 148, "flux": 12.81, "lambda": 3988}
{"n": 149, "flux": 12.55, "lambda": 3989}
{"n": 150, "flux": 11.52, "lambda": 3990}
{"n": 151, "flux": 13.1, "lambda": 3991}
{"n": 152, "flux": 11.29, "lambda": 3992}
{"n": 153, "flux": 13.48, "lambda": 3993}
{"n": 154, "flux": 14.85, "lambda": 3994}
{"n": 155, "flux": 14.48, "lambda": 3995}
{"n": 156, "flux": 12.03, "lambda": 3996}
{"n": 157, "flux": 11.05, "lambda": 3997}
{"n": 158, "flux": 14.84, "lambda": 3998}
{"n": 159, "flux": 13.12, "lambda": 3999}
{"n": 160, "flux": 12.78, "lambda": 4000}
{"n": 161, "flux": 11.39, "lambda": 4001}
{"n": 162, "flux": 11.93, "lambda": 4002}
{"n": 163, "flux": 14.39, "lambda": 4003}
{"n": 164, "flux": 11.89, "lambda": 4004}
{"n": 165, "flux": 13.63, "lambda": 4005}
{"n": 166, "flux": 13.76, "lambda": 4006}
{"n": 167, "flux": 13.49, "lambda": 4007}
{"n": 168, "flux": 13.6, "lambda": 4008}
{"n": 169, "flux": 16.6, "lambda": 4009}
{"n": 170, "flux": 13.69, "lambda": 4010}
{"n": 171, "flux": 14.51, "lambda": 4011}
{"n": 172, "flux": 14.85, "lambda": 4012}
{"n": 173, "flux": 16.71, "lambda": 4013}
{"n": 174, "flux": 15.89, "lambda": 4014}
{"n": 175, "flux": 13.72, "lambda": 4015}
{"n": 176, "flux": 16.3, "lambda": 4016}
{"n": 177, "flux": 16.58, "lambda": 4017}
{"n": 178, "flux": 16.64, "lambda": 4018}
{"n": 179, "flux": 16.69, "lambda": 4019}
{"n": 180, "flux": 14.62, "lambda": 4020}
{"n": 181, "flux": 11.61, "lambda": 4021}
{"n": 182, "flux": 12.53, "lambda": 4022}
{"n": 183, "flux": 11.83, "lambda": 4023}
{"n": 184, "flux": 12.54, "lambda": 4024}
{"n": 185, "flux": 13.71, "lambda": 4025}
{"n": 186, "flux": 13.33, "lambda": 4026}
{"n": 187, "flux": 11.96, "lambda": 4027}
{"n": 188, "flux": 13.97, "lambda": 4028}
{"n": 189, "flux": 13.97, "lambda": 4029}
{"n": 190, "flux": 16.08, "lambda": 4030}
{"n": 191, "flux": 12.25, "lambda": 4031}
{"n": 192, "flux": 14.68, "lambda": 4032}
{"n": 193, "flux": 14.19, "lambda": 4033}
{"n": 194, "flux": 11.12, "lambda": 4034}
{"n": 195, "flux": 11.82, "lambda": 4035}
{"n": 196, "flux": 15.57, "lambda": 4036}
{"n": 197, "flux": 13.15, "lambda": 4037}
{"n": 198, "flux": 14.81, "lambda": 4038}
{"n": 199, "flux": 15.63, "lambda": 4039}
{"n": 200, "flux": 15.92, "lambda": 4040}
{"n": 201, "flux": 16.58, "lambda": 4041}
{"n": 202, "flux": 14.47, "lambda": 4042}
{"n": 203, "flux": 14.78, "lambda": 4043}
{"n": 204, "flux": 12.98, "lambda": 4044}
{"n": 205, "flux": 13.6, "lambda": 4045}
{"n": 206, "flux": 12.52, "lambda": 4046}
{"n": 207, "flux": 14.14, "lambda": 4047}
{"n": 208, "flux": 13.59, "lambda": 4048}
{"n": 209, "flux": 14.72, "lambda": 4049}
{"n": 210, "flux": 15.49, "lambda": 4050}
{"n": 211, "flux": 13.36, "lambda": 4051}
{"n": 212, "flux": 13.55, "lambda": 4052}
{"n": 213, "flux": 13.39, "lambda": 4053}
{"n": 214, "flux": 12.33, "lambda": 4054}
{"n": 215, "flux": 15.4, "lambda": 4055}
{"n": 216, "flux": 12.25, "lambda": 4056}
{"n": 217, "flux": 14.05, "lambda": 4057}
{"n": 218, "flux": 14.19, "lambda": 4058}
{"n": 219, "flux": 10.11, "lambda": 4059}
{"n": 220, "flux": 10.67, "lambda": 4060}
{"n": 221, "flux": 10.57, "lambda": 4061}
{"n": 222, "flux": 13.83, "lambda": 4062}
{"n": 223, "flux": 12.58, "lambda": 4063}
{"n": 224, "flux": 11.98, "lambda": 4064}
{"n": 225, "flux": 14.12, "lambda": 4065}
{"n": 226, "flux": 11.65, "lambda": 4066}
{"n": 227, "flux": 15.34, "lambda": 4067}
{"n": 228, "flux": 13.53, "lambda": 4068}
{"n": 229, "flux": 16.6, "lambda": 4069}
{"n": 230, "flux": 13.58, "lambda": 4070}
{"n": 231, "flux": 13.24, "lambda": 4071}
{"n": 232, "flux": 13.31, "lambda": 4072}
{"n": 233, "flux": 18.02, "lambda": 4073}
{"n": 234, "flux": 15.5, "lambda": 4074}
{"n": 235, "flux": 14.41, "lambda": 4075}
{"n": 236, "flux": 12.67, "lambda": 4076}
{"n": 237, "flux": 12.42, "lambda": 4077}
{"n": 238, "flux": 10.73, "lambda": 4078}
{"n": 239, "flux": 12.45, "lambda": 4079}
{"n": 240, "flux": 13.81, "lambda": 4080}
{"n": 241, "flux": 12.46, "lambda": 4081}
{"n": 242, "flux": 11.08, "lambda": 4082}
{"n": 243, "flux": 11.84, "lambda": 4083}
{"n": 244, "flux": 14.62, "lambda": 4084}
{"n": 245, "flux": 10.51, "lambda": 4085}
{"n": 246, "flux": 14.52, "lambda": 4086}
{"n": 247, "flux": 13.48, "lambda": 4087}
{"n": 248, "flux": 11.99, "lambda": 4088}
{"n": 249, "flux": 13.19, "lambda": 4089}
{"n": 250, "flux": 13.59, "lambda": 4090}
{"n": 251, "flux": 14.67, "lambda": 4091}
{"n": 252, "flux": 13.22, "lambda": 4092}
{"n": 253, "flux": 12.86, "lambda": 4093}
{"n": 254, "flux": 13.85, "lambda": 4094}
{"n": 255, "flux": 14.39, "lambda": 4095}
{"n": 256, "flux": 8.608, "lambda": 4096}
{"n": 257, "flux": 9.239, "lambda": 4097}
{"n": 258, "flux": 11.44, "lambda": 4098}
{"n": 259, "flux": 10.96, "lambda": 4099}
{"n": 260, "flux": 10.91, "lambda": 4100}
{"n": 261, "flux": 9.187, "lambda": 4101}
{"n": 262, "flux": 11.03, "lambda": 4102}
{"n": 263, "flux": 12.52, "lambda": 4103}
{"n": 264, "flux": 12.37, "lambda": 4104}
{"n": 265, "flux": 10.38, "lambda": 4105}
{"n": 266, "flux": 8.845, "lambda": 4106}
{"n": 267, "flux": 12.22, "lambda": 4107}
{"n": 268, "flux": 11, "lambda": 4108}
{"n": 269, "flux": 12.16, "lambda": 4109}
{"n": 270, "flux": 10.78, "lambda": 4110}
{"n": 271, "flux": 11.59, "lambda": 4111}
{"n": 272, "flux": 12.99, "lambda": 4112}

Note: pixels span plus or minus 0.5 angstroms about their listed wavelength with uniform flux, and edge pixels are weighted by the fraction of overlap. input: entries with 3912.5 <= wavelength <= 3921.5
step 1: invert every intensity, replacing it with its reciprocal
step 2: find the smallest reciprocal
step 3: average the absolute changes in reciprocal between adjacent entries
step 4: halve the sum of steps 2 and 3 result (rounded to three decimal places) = 0.042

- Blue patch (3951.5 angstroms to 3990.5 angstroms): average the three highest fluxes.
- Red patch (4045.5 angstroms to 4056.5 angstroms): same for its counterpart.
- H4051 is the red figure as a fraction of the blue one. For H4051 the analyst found 1.20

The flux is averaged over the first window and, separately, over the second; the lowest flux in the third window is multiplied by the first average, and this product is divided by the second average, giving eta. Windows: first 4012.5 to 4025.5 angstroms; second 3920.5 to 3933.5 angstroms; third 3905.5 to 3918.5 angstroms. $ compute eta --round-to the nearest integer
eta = 18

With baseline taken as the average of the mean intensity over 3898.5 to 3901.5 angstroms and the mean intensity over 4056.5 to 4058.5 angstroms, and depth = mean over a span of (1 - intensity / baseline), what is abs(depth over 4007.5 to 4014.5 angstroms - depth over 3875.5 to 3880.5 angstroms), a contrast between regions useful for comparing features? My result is 0.43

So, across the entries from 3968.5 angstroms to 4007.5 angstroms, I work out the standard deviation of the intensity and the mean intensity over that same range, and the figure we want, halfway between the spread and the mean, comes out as 6.9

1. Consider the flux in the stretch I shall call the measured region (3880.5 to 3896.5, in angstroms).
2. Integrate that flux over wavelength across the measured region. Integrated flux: 130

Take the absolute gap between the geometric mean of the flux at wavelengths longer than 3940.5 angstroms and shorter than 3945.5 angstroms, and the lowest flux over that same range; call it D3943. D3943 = 1.26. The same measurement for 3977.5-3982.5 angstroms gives 1.32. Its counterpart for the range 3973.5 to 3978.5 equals 0.82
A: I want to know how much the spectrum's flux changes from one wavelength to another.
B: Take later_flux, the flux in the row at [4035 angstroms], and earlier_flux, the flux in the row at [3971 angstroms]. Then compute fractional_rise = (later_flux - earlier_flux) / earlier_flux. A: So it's 1.1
